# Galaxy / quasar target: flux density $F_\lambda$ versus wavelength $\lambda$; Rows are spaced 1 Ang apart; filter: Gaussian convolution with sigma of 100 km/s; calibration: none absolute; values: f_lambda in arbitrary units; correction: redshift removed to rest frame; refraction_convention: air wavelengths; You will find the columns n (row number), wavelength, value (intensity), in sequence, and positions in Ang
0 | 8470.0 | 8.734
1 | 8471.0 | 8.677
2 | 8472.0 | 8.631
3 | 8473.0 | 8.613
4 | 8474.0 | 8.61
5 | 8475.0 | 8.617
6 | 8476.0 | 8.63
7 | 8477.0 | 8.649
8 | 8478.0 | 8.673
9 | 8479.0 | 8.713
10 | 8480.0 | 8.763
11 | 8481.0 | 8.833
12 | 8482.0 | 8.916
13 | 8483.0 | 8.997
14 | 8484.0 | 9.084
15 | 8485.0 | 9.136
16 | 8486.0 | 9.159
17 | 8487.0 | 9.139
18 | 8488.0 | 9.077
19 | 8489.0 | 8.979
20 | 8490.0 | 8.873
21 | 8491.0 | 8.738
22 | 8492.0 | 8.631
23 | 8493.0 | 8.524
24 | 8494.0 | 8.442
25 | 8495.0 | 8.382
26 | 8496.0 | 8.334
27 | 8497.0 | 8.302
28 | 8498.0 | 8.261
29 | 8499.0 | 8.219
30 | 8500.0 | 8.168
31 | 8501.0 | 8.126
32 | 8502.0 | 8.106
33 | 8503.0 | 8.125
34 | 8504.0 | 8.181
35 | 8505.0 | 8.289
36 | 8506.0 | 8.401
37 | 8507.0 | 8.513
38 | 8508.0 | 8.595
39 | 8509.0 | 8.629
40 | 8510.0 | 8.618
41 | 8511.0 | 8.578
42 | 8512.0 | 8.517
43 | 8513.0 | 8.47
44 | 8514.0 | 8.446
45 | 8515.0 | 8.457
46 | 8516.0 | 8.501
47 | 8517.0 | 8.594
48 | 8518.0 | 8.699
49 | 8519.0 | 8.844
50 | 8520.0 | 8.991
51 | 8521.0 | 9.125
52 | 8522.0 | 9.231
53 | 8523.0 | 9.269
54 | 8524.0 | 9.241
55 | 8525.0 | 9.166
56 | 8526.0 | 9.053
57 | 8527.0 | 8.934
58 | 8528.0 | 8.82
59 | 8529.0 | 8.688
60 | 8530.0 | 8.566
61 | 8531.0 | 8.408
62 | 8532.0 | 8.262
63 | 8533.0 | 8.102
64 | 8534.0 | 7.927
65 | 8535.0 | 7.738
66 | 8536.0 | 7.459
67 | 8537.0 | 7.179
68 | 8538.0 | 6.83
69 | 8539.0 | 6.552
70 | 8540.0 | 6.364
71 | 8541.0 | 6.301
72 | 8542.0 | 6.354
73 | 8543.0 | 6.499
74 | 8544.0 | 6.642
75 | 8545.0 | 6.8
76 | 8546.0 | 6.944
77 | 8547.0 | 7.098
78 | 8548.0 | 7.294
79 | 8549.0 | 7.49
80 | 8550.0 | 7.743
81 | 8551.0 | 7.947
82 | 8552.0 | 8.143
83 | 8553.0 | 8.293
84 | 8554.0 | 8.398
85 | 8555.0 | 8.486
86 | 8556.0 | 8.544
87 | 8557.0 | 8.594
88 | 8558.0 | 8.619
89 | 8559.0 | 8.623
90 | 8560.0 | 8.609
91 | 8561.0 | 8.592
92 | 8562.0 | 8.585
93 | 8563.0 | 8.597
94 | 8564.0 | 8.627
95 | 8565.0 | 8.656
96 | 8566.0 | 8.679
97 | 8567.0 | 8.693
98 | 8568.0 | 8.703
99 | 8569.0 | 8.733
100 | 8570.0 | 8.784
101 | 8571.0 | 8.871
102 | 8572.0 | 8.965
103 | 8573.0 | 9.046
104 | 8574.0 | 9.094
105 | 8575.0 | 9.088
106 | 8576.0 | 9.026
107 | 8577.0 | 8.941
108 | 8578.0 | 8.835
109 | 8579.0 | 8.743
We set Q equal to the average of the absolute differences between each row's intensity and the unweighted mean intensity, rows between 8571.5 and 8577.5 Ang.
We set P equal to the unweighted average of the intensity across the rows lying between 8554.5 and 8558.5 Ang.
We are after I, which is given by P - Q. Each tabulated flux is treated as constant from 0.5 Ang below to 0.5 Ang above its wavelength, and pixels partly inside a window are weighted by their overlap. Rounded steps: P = 8.56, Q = 0.05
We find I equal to 8.51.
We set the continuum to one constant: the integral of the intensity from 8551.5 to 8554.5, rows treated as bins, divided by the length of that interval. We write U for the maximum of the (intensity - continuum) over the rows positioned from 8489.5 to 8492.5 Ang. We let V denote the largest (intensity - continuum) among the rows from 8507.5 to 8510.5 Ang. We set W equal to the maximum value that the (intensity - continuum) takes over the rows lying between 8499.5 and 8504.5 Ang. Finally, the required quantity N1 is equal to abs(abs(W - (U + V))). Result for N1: 1.04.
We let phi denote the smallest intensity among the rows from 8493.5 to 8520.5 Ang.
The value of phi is 8.106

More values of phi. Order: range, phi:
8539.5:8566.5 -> 6.301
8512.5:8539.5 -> 6.552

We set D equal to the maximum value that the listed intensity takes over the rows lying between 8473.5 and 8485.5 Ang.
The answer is 9.136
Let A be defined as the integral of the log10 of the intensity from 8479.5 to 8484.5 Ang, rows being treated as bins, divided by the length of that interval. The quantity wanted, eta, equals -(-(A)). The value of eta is 0.950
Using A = 0.950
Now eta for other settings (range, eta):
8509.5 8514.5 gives 0.931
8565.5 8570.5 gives 0.940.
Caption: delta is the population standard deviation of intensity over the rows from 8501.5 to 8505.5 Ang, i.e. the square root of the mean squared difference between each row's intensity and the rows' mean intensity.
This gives 0.07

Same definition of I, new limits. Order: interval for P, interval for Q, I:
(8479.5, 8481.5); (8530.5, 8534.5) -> 8.64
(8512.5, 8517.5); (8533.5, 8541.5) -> 7.96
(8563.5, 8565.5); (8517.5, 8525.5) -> 8.47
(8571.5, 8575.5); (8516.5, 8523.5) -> 8.83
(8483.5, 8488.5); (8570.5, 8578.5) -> 9.04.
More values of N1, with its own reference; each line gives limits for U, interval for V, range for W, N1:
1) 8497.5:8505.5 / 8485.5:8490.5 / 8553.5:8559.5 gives 0.55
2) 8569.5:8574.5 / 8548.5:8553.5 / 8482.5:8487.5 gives 0.05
